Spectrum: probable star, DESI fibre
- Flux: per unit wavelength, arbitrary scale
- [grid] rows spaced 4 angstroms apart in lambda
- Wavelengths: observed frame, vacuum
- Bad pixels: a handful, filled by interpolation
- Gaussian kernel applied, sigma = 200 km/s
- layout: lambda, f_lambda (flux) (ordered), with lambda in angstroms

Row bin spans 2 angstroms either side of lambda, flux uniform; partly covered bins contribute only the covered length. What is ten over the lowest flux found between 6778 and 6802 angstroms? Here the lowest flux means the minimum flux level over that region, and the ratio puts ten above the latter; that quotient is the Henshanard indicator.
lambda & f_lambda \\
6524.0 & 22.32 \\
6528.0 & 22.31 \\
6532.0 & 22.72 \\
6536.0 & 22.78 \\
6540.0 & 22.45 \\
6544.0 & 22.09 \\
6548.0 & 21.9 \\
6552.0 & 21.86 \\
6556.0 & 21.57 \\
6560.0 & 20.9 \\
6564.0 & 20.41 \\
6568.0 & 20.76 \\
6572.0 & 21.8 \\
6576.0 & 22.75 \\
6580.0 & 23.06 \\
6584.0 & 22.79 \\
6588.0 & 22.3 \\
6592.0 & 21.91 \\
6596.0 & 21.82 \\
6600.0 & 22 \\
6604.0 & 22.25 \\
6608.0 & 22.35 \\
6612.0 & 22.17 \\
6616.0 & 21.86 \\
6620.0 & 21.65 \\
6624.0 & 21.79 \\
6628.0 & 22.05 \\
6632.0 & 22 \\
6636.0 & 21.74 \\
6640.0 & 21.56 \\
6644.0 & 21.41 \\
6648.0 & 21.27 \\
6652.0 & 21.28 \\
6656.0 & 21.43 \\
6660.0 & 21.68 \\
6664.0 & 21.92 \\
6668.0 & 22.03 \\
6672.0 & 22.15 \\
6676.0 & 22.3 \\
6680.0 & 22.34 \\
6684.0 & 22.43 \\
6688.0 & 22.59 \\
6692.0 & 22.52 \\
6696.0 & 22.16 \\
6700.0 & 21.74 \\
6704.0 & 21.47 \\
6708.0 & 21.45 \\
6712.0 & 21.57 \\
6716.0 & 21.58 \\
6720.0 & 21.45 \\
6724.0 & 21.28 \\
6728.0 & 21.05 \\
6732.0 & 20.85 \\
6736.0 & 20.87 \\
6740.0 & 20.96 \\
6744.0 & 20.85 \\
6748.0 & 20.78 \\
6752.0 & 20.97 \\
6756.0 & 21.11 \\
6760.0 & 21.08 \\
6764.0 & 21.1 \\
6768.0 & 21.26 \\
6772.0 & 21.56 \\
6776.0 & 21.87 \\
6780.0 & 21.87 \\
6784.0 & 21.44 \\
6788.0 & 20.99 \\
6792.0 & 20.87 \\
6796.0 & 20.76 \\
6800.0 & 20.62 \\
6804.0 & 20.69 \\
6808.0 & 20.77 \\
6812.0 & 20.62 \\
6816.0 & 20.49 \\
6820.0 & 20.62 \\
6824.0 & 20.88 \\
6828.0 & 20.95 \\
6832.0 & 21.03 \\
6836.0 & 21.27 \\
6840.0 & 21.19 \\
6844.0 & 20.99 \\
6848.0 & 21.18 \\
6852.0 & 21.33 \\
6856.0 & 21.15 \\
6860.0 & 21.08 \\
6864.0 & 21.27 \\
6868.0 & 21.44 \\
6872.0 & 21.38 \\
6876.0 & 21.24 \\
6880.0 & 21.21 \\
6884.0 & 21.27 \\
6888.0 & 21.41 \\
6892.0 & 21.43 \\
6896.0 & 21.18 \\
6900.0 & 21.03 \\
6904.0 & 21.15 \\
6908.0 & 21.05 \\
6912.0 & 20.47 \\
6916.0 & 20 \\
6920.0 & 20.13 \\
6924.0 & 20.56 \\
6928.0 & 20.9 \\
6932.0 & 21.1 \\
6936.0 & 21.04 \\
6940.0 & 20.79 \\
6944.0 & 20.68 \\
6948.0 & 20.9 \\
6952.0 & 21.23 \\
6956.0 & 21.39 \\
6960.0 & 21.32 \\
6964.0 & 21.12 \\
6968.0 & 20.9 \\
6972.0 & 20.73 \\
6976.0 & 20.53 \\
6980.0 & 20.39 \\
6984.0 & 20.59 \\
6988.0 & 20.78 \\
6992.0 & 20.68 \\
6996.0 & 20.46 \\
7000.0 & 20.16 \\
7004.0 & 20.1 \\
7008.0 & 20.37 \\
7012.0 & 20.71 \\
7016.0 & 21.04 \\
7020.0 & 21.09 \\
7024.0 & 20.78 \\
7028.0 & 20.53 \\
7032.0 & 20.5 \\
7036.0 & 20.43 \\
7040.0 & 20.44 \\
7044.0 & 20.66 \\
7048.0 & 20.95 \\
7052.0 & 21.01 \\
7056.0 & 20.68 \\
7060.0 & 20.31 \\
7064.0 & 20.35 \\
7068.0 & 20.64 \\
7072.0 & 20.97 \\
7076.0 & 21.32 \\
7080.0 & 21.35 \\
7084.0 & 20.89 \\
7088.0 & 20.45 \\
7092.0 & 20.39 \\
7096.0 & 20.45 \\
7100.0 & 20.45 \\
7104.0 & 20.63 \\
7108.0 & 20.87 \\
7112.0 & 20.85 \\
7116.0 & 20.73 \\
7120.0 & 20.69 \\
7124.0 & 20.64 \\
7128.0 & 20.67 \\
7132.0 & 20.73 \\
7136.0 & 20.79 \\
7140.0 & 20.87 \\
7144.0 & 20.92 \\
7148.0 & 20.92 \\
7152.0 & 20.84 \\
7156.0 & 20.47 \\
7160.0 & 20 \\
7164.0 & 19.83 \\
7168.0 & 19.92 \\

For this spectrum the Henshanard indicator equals 0.485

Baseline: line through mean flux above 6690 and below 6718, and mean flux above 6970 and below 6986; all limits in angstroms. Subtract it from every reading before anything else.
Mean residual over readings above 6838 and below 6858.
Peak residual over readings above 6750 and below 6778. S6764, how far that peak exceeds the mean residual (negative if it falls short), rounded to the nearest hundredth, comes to 0.38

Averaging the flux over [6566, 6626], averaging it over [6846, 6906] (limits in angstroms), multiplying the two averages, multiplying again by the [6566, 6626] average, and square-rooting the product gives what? 101.8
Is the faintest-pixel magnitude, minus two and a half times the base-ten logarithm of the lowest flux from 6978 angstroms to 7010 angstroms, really -3.26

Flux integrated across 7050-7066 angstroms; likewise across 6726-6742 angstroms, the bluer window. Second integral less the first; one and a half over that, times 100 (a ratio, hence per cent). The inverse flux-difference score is 27.2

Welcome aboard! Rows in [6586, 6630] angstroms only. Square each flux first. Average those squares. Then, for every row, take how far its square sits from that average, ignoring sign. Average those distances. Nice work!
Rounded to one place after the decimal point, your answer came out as 8.4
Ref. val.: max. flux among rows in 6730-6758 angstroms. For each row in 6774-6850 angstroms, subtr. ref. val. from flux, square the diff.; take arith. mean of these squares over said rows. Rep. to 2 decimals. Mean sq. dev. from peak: 0.16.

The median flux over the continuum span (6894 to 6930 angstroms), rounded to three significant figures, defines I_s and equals 20.9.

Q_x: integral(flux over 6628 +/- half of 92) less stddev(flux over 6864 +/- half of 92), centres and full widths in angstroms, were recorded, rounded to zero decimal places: 2013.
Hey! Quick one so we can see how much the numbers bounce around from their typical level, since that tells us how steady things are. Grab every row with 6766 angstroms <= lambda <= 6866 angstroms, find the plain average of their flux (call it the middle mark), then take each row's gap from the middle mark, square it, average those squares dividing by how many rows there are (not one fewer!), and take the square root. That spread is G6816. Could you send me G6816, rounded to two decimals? 0.36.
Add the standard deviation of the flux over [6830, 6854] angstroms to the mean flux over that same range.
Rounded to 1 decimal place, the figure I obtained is 21.3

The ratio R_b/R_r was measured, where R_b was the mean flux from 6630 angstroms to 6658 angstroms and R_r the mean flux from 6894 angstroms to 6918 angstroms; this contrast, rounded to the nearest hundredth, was 1.03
